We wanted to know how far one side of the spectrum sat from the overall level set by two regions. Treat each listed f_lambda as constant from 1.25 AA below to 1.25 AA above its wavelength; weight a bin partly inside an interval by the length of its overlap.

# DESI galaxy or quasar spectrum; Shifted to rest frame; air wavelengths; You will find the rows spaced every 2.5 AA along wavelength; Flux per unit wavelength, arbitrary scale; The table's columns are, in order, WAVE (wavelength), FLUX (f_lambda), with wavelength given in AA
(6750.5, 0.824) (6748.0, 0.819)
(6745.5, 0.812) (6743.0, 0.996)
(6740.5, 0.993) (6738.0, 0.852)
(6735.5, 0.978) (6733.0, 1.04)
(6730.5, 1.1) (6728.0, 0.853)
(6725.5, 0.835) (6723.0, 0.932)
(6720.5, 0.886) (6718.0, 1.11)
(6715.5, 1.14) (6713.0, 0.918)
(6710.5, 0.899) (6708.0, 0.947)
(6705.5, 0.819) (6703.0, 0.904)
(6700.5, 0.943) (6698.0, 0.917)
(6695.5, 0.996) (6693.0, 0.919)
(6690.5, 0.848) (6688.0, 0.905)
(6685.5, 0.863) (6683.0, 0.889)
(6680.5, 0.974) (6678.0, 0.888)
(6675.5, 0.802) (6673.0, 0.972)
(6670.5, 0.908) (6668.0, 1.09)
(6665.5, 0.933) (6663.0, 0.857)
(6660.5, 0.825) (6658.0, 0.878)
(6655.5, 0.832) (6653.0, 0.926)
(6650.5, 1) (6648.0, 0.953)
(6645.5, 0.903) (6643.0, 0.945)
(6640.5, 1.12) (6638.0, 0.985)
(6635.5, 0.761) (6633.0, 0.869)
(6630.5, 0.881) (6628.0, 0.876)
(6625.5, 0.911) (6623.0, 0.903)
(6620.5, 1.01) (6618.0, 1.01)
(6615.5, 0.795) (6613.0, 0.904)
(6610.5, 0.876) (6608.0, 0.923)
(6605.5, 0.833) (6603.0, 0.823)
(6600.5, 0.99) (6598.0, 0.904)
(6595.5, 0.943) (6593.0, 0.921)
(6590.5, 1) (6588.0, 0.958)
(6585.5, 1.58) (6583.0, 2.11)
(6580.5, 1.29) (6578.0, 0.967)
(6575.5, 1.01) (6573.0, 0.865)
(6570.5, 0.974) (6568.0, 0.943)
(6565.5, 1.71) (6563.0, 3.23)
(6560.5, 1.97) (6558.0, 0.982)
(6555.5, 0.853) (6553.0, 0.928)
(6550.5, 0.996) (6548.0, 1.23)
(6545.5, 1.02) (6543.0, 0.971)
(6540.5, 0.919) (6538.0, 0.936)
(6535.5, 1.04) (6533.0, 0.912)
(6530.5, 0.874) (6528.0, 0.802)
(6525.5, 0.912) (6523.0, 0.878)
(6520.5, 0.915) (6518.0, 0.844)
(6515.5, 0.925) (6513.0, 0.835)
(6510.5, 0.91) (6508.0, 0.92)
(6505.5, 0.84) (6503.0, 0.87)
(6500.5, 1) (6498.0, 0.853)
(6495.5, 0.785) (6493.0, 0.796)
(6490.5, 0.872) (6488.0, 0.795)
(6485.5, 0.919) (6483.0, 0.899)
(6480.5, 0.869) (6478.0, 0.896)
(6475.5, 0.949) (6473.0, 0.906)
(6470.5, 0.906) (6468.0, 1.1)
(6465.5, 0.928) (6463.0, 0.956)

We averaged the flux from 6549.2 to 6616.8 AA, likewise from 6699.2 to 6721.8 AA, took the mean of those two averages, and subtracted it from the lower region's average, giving 0.10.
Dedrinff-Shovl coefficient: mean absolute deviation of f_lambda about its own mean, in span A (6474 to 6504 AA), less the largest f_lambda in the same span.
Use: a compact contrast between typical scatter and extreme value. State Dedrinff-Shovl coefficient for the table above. -0.95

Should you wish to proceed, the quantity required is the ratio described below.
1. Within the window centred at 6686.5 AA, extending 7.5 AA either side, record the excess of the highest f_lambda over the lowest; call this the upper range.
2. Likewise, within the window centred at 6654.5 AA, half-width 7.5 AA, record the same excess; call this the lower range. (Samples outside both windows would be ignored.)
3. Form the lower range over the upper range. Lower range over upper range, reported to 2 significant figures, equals 1.4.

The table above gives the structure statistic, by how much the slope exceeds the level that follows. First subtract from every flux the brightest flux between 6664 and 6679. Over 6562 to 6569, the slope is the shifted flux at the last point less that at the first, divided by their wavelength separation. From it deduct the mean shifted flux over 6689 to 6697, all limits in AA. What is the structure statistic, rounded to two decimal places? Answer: -0.29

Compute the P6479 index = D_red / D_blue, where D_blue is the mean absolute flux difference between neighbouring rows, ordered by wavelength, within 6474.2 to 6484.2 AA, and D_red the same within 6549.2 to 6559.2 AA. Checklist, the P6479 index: 2.5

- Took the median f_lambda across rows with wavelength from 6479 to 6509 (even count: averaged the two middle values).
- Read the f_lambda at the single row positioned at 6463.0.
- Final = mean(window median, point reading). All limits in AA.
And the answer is 0.913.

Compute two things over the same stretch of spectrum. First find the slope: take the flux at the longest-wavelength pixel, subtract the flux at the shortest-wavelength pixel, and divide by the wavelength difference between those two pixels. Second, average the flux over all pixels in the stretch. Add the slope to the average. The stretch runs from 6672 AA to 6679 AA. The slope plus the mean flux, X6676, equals 0.87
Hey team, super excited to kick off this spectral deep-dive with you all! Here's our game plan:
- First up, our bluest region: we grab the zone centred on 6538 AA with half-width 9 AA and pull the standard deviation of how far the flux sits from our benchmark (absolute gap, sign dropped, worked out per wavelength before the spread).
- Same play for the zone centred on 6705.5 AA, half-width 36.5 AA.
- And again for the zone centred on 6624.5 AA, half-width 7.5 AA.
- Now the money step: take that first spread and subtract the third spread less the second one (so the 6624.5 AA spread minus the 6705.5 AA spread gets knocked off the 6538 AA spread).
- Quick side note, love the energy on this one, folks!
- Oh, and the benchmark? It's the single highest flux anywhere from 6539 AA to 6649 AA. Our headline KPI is 0.1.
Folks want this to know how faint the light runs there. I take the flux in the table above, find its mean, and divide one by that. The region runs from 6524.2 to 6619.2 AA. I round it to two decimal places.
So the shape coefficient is 0.91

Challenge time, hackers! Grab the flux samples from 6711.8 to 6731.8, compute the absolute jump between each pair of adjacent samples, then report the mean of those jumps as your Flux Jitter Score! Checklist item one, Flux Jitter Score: 0.13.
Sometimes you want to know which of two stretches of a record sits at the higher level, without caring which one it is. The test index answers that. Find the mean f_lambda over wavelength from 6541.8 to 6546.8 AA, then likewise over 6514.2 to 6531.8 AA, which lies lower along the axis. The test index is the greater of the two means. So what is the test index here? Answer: 1.00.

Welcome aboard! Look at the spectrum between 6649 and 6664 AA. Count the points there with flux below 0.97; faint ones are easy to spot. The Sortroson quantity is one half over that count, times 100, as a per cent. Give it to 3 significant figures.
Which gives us 10.0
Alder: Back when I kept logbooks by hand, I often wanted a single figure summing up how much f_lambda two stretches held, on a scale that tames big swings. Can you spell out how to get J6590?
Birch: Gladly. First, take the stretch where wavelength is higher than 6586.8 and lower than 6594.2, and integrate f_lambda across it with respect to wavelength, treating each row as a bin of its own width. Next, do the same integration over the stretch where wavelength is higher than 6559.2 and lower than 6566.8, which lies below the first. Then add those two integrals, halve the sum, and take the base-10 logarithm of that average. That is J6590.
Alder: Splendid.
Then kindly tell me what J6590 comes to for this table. 1.09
